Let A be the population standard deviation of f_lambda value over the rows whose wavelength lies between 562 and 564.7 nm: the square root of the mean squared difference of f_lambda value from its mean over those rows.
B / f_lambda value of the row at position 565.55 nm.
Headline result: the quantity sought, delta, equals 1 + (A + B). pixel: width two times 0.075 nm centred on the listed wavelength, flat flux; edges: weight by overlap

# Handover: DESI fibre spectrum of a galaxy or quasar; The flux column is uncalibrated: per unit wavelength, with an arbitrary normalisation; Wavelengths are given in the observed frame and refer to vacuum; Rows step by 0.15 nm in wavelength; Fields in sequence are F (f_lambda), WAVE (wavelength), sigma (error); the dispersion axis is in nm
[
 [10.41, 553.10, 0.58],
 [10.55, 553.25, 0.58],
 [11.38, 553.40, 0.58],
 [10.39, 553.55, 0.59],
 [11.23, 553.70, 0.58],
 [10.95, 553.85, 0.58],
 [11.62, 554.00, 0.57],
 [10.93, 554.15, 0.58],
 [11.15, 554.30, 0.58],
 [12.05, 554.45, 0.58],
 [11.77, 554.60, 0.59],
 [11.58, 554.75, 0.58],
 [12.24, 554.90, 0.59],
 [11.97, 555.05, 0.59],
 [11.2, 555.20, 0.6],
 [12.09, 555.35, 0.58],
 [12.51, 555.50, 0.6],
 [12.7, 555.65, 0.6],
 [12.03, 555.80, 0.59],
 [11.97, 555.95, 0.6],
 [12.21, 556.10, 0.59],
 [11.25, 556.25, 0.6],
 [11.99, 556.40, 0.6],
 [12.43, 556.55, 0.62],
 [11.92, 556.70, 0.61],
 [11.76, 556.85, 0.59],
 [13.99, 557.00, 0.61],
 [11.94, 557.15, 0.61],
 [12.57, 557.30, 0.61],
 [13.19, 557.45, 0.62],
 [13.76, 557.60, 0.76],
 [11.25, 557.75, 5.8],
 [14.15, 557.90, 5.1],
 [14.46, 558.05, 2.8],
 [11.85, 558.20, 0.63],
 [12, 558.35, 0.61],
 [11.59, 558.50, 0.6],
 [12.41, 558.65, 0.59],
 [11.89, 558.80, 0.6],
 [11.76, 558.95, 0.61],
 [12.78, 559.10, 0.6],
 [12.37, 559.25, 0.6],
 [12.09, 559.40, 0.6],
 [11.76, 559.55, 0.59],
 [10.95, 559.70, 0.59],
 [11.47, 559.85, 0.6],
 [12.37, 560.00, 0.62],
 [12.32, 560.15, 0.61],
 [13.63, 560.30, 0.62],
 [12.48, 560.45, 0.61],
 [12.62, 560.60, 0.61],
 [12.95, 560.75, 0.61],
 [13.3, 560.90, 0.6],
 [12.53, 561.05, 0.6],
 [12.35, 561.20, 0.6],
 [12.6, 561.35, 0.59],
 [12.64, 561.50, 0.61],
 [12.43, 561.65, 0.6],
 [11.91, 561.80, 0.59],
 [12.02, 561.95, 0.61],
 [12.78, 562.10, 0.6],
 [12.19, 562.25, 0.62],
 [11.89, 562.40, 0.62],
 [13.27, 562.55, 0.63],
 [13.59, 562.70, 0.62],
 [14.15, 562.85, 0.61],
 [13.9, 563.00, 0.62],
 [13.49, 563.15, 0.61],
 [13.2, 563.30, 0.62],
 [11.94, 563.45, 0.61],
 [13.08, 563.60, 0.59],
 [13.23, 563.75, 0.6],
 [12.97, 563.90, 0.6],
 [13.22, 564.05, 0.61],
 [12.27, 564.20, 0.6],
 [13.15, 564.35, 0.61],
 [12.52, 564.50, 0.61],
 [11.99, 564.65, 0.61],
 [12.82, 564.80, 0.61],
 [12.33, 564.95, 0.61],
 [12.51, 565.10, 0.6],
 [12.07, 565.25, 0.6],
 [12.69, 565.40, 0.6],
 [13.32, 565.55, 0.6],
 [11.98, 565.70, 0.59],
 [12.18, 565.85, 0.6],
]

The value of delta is 15.0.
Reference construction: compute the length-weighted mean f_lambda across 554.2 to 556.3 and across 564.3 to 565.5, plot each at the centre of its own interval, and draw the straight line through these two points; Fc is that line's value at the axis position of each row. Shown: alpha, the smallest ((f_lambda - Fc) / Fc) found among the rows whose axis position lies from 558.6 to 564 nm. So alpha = -0.101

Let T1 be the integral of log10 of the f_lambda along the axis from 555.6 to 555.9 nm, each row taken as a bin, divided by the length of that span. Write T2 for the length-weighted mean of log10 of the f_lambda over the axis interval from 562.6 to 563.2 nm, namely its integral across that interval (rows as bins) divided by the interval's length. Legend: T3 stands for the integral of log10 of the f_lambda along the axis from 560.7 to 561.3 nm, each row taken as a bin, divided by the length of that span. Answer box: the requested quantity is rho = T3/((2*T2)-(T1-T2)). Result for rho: 0.475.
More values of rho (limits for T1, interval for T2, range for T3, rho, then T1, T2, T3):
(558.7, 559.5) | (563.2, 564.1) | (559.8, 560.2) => 0.481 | 1.085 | 1.11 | 1.082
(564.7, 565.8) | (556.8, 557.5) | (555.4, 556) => 0.493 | 1.097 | 1.10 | 1.090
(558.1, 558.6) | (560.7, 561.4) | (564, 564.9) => 0.492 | 1.078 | 1.11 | 1.101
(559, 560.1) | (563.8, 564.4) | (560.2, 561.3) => 0.491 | 1.078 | 1.11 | 1.108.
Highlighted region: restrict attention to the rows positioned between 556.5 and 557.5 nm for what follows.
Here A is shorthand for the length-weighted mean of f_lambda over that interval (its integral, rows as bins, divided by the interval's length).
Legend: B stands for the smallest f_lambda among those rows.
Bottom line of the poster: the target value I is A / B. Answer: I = 1.07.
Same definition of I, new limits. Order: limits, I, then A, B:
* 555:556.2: 1.08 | 12.1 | 11.2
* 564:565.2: 1.05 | 12.6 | 11.99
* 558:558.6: 1.07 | 12.4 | 11.59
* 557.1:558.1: 1.16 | 13.0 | 11.25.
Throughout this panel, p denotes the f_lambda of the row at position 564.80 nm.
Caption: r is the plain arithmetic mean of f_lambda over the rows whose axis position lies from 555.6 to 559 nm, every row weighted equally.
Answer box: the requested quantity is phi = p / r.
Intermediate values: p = 12.82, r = 12.4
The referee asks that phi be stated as 1.03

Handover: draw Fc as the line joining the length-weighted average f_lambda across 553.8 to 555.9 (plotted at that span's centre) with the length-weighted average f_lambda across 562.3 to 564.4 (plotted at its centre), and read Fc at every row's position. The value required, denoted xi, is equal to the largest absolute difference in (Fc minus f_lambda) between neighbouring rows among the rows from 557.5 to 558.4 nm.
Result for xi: 2.9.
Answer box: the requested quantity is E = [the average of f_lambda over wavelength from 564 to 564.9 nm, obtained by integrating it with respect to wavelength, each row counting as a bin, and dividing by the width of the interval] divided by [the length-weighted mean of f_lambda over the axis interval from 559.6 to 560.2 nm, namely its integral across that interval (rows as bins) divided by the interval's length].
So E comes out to 1.08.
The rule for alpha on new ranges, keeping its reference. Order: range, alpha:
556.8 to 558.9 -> -0.067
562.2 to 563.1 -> -0.038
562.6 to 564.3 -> -0.039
